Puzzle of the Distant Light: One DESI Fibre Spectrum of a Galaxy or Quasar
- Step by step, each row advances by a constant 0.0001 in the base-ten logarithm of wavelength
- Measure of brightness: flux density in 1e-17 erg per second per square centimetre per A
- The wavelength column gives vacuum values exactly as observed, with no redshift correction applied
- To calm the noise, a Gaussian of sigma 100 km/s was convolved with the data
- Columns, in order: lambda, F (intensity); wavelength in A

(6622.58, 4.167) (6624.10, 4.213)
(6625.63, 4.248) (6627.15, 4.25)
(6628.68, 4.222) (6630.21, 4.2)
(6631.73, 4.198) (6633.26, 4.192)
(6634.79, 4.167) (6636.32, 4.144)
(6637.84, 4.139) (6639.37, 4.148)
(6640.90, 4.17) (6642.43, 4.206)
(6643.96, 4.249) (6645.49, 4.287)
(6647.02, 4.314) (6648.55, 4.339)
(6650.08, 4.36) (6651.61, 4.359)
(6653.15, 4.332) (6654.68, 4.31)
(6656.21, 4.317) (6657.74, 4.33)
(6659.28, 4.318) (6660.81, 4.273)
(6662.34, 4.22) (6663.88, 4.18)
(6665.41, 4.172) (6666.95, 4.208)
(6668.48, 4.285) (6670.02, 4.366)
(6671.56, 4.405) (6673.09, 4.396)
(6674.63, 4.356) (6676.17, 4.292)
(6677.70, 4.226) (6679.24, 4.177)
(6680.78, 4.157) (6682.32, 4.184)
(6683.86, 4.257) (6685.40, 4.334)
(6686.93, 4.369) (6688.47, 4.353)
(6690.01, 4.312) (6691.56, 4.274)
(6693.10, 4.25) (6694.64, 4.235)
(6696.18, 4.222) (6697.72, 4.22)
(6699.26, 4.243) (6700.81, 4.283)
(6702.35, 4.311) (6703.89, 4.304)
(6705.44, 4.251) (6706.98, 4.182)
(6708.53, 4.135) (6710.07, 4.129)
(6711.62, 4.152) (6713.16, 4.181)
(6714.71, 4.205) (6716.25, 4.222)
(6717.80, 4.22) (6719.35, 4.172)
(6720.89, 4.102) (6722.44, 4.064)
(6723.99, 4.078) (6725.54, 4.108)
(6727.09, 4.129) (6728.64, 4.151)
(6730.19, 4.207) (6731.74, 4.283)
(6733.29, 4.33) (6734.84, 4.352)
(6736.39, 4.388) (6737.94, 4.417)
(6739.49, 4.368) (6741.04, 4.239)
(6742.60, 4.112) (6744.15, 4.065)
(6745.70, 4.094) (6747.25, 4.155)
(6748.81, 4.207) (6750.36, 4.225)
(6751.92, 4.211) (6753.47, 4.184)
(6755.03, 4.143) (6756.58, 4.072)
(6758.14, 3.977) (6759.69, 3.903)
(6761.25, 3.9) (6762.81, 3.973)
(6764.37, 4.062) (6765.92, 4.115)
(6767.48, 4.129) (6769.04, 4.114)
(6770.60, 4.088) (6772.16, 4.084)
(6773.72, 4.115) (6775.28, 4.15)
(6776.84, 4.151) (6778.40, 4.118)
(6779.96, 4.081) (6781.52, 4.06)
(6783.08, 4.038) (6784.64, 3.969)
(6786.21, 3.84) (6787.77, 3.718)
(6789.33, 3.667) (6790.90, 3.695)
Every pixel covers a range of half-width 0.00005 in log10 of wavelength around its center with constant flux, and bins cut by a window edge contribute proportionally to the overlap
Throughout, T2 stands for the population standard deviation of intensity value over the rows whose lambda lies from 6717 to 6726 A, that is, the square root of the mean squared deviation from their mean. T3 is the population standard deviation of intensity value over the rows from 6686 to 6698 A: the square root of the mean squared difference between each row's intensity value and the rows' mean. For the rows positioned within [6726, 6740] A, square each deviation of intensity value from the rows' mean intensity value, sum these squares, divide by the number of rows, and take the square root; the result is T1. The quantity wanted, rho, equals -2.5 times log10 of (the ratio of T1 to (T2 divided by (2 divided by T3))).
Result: -4.6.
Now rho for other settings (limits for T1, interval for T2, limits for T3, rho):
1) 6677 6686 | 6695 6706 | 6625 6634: -5.4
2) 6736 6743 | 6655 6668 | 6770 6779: -5.4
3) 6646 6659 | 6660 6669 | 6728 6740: -2.5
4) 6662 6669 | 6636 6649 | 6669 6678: -3.1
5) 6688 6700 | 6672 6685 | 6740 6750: -3.1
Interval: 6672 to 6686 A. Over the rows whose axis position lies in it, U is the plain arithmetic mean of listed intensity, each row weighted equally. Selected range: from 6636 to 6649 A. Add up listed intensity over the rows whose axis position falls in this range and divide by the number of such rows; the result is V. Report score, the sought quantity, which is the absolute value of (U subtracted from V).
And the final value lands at 0.043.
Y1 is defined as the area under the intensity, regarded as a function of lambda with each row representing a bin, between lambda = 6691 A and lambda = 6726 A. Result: 147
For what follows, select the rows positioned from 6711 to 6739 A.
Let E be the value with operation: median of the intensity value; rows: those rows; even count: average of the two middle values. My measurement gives 4.19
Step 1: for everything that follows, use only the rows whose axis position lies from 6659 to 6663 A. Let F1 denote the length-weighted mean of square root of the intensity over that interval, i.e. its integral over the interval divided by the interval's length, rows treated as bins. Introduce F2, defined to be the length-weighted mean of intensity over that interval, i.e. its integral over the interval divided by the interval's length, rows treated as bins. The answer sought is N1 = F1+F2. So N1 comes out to 6.34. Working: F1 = 2.07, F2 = 4.27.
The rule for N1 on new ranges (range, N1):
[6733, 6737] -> 6.45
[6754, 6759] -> 6.09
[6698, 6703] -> 6.34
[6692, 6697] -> 6.30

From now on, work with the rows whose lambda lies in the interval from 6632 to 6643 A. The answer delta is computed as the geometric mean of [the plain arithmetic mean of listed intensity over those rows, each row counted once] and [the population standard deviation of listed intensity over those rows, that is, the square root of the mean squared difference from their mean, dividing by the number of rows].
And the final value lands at 0.31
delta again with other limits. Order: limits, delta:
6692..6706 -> 0.37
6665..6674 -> 0.63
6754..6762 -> 0.62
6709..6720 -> 0.37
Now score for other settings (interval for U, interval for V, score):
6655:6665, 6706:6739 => 0.073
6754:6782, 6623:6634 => 0.149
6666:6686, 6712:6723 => 0.114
